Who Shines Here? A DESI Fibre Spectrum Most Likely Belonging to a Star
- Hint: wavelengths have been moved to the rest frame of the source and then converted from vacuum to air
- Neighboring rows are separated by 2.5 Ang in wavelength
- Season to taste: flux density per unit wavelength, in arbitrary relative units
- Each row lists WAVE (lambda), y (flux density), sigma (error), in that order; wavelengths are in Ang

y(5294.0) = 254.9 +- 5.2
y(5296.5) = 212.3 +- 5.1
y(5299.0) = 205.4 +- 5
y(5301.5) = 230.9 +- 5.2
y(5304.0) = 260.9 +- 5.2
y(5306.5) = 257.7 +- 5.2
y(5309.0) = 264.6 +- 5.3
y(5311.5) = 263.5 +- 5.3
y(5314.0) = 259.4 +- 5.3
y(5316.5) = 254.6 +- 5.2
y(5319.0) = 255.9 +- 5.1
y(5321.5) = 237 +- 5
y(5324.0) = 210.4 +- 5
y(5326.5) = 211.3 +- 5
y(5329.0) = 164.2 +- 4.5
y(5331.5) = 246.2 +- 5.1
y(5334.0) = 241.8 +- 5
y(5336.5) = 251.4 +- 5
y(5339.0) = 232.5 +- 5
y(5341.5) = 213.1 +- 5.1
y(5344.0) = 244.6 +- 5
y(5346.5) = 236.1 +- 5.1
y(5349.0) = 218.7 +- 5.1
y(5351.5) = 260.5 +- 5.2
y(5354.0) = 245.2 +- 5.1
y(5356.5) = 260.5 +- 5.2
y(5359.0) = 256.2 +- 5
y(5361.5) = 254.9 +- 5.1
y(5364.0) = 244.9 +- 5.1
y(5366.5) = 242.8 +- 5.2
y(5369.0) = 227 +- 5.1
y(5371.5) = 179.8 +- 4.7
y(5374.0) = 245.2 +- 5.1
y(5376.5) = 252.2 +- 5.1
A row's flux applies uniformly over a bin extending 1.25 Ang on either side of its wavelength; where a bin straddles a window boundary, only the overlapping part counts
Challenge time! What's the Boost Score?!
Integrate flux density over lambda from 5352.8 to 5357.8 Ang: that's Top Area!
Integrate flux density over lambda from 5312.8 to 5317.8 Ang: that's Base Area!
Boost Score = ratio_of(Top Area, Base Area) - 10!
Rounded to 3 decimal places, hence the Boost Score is -9.016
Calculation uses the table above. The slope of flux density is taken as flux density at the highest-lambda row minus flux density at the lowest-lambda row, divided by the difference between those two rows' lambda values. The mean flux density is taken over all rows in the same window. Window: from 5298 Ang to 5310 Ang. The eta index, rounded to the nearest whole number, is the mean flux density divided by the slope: 41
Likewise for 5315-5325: -41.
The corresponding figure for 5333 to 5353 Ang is 222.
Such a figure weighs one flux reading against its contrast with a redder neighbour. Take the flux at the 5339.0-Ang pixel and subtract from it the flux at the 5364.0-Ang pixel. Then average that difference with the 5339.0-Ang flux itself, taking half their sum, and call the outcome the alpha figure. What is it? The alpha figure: 110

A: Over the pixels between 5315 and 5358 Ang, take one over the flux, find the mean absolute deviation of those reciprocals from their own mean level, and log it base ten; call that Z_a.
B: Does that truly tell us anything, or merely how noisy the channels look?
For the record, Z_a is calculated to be -3.4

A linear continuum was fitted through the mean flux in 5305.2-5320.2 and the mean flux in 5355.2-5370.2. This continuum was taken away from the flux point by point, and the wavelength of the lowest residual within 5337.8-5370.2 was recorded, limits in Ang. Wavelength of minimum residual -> 5341.5 Ang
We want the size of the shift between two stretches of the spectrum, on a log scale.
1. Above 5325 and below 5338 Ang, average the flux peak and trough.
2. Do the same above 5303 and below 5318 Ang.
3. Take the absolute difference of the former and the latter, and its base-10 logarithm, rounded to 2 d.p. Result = 1.71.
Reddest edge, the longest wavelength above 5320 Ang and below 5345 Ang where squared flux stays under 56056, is 5341.5 Ang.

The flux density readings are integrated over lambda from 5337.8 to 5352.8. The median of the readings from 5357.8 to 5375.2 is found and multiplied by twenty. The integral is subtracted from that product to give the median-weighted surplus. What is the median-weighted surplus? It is 1384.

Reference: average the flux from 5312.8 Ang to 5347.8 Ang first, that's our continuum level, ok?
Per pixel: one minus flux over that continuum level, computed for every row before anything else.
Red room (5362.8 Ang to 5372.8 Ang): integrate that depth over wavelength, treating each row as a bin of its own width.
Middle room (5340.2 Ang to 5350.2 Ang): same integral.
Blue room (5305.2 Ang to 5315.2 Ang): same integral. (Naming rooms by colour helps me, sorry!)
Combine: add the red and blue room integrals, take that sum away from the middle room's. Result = 1.0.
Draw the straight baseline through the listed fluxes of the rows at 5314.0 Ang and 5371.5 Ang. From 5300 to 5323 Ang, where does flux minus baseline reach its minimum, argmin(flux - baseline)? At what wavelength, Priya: 5301.5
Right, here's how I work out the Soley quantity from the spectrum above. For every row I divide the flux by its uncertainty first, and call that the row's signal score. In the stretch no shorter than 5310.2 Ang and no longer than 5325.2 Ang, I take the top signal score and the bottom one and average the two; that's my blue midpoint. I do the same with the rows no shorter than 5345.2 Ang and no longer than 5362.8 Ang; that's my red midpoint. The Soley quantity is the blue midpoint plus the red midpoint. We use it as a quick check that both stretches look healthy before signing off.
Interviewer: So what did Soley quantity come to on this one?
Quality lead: 93.2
